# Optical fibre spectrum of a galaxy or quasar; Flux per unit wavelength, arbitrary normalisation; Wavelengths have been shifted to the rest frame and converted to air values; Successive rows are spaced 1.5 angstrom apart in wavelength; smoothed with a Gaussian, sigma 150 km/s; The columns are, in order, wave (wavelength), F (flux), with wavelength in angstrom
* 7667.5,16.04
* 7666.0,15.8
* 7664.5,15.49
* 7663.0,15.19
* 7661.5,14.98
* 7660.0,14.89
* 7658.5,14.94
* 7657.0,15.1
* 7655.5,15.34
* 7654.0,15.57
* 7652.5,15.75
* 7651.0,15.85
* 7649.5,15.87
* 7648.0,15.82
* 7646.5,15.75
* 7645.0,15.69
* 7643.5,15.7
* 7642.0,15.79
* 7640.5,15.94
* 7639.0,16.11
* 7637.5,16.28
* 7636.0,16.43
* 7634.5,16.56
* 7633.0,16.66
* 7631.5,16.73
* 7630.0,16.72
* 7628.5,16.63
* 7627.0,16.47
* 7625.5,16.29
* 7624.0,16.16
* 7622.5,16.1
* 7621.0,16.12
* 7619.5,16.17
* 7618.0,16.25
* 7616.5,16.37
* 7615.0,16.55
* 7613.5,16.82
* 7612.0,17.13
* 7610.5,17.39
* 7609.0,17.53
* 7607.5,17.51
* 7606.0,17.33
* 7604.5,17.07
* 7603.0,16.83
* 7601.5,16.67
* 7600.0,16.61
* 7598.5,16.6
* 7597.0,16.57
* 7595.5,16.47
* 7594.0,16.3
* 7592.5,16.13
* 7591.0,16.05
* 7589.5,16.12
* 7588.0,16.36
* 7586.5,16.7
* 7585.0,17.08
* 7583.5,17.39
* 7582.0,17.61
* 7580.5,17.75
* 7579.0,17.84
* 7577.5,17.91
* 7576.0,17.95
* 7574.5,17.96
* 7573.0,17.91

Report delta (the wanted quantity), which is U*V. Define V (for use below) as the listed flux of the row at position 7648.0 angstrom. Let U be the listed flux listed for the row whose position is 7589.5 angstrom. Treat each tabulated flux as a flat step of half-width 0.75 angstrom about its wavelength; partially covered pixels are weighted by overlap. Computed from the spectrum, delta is 255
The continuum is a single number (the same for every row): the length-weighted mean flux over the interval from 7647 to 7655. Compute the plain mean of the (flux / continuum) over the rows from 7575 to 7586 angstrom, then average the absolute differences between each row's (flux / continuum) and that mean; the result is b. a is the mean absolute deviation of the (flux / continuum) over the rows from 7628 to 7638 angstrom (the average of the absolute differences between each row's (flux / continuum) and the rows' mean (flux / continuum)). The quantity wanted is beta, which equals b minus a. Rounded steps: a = 0.008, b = 0.0156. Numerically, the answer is 0.007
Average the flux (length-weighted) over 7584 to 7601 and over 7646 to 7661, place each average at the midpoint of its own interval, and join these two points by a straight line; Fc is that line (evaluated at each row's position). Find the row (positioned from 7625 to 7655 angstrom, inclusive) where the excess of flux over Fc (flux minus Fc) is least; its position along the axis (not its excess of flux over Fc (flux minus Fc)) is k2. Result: 7643.5 angstrom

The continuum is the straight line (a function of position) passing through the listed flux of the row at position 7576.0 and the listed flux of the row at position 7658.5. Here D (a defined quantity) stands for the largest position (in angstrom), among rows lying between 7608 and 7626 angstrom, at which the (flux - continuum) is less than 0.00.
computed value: 7624.0 angstrom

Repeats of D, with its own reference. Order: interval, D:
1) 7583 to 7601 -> 7600.0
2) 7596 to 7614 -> 7603.0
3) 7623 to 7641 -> 7624.0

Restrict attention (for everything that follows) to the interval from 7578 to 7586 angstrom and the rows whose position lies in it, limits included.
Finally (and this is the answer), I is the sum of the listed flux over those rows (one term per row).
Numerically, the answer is 88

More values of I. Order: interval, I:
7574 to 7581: 89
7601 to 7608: 85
